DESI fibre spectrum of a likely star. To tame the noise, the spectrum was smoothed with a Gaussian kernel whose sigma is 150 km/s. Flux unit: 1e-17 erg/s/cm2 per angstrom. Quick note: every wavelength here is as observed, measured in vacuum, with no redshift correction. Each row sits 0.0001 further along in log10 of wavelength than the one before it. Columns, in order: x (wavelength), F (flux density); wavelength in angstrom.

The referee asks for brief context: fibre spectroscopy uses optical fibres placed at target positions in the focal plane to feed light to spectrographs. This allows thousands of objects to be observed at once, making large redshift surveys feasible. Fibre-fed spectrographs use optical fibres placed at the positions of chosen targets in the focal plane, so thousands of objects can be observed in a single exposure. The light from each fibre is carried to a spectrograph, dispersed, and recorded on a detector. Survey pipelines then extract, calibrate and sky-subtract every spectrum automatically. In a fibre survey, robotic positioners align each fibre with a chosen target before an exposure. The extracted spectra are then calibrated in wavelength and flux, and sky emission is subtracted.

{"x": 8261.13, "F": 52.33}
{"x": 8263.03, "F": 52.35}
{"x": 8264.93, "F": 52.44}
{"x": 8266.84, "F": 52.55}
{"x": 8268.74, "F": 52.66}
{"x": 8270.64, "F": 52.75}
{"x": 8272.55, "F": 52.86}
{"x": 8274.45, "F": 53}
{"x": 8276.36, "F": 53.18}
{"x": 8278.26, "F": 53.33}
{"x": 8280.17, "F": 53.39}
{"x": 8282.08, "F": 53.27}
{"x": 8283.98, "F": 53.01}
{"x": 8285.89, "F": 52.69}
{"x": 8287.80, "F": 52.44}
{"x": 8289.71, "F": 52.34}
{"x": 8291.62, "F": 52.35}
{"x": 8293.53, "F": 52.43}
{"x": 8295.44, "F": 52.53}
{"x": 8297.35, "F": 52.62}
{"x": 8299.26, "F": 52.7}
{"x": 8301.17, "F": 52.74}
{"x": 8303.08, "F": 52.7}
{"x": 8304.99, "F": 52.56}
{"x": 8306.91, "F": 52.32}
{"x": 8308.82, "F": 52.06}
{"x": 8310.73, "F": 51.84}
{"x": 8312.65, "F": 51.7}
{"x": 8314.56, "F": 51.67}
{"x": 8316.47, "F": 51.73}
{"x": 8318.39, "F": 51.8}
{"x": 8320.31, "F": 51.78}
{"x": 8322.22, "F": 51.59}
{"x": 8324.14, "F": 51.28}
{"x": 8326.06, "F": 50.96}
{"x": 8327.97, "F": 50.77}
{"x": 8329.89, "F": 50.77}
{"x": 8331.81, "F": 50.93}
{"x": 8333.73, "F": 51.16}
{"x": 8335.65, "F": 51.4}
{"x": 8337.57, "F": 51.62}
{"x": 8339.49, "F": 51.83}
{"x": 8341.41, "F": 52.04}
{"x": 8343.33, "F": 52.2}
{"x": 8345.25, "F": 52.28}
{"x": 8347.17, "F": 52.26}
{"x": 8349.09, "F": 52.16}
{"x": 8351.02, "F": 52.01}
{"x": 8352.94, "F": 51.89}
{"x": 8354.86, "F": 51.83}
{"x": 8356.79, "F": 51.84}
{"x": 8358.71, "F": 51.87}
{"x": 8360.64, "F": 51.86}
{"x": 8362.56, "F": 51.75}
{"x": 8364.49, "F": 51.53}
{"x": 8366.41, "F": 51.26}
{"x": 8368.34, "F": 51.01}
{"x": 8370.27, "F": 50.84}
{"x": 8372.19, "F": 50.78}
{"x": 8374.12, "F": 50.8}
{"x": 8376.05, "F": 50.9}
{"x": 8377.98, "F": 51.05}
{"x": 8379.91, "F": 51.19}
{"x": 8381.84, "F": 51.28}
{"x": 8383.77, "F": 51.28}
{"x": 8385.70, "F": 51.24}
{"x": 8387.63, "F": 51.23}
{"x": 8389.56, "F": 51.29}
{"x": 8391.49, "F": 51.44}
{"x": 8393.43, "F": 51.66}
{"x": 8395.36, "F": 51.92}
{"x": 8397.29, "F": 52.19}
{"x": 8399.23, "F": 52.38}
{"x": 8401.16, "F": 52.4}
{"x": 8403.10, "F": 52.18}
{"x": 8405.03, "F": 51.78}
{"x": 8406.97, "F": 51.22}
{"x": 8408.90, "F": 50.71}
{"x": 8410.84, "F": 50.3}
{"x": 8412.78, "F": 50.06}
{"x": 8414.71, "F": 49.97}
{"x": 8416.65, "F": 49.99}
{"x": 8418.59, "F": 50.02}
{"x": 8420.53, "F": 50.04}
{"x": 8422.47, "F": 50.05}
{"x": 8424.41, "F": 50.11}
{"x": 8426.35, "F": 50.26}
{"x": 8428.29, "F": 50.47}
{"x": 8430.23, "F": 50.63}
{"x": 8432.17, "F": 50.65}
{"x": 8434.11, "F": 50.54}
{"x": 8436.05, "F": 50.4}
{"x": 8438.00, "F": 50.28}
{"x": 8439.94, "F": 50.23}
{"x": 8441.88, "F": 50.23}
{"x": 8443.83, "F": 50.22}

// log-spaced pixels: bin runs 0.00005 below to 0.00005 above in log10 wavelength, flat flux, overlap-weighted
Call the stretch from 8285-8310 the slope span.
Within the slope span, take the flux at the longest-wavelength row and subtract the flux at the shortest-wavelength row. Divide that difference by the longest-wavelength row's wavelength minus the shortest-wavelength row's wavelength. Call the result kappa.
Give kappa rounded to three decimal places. -0.027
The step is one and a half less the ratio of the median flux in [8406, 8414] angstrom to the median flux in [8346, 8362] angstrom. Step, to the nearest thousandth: 0.527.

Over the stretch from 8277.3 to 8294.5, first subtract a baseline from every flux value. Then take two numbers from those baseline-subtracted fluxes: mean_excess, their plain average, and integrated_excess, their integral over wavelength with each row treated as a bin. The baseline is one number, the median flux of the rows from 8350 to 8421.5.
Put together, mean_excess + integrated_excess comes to 28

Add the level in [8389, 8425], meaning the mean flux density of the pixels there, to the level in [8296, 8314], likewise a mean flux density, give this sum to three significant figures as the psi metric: 103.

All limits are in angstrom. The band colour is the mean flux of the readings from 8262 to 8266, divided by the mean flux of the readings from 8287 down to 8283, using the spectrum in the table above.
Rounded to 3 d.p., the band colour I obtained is 0.991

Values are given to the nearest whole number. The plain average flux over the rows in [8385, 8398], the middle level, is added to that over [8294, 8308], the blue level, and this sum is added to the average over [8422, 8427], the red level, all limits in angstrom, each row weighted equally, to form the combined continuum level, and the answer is 154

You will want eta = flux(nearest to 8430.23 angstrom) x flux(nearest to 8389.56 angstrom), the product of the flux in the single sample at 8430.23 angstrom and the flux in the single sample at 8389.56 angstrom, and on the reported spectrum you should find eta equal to 2597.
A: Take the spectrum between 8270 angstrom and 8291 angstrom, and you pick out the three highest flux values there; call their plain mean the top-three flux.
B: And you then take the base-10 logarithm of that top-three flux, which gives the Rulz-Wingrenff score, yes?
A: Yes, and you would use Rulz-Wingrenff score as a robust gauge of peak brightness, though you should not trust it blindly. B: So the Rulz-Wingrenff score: 1.727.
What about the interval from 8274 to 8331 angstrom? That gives 1.727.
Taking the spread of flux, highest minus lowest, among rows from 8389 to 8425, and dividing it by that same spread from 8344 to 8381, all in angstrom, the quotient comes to 1.62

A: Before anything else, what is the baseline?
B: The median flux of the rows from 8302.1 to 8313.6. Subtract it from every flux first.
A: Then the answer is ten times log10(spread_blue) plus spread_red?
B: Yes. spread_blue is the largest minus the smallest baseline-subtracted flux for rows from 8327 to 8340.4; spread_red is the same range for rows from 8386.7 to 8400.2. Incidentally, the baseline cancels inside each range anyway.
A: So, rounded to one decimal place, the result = 1.4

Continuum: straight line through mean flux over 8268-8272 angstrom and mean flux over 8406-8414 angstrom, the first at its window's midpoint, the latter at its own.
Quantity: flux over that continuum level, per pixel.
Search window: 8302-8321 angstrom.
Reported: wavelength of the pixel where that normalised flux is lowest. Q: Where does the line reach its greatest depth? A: 8314.56 angstrom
